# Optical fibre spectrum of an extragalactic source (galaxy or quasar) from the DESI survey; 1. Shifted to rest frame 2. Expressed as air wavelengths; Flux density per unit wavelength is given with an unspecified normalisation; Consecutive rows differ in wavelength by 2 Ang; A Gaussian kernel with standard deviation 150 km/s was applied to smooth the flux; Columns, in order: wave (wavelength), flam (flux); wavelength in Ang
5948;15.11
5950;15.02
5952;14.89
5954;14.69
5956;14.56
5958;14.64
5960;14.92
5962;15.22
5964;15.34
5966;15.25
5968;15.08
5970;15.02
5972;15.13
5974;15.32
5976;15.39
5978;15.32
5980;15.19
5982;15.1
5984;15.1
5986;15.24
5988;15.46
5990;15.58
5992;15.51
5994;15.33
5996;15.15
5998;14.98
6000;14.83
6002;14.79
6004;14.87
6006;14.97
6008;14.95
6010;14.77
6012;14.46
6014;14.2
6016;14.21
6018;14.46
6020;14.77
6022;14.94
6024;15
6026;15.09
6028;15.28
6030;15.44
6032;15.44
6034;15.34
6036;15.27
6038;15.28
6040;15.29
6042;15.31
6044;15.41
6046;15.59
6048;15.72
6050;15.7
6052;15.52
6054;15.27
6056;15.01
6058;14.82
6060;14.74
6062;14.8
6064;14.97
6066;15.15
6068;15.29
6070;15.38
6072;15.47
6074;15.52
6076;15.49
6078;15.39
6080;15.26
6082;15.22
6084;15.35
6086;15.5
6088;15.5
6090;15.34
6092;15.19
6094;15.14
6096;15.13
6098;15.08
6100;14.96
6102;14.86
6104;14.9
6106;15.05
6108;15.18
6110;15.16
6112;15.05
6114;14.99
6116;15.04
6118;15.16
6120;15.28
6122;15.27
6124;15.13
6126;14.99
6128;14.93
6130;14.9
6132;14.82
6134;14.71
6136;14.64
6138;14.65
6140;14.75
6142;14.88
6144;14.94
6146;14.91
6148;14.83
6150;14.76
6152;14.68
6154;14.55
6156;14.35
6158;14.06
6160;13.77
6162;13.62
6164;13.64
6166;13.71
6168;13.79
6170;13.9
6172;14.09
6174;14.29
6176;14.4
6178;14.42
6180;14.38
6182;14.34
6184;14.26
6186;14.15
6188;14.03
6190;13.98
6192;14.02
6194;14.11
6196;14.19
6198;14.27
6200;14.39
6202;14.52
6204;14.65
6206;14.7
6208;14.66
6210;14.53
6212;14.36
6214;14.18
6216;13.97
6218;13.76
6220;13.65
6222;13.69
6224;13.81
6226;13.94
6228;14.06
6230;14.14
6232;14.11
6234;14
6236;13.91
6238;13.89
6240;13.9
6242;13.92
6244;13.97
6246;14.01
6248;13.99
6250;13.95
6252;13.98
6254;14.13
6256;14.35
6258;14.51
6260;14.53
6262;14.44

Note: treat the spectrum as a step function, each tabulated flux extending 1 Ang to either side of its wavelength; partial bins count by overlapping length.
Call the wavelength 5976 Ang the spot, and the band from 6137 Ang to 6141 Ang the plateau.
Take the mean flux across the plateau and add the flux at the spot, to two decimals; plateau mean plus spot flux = 30.09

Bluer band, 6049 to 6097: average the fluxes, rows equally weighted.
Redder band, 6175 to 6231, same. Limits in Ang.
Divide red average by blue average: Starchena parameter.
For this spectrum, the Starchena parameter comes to 0.93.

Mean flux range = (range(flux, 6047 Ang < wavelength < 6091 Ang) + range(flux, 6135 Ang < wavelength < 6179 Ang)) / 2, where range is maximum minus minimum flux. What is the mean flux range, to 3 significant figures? 1.15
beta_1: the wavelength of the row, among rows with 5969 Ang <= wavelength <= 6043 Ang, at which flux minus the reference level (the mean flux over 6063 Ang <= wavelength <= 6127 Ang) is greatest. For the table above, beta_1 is 5990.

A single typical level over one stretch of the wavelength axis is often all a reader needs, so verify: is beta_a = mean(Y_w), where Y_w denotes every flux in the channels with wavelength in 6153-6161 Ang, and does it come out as 14.2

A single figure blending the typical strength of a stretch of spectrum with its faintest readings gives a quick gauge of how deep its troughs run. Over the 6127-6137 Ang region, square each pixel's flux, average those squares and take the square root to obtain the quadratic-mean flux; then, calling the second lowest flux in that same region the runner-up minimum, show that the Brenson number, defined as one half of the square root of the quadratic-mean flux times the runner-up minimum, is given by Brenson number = 7.38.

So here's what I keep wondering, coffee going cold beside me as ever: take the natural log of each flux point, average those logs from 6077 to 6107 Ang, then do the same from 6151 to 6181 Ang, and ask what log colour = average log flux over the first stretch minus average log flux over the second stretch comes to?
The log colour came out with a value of 0.074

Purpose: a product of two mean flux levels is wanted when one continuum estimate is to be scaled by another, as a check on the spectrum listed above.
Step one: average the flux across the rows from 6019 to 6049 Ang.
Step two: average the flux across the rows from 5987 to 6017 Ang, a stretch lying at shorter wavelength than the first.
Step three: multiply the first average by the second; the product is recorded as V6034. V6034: 228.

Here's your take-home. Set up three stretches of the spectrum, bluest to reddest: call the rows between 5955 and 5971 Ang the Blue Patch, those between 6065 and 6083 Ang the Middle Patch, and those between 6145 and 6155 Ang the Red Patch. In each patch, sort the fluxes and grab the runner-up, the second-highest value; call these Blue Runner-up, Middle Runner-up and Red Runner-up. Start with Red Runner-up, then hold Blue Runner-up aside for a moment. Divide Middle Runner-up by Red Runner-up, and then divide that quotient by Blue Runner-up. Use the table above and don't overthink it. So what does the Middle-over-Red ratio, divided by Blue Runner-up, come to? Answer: 0.068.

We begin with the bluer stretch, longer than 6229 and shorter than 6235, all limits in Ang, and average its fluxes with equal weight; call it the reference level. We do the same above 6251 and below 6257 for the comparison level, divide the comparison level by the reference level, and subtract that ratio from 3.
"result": 2.00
